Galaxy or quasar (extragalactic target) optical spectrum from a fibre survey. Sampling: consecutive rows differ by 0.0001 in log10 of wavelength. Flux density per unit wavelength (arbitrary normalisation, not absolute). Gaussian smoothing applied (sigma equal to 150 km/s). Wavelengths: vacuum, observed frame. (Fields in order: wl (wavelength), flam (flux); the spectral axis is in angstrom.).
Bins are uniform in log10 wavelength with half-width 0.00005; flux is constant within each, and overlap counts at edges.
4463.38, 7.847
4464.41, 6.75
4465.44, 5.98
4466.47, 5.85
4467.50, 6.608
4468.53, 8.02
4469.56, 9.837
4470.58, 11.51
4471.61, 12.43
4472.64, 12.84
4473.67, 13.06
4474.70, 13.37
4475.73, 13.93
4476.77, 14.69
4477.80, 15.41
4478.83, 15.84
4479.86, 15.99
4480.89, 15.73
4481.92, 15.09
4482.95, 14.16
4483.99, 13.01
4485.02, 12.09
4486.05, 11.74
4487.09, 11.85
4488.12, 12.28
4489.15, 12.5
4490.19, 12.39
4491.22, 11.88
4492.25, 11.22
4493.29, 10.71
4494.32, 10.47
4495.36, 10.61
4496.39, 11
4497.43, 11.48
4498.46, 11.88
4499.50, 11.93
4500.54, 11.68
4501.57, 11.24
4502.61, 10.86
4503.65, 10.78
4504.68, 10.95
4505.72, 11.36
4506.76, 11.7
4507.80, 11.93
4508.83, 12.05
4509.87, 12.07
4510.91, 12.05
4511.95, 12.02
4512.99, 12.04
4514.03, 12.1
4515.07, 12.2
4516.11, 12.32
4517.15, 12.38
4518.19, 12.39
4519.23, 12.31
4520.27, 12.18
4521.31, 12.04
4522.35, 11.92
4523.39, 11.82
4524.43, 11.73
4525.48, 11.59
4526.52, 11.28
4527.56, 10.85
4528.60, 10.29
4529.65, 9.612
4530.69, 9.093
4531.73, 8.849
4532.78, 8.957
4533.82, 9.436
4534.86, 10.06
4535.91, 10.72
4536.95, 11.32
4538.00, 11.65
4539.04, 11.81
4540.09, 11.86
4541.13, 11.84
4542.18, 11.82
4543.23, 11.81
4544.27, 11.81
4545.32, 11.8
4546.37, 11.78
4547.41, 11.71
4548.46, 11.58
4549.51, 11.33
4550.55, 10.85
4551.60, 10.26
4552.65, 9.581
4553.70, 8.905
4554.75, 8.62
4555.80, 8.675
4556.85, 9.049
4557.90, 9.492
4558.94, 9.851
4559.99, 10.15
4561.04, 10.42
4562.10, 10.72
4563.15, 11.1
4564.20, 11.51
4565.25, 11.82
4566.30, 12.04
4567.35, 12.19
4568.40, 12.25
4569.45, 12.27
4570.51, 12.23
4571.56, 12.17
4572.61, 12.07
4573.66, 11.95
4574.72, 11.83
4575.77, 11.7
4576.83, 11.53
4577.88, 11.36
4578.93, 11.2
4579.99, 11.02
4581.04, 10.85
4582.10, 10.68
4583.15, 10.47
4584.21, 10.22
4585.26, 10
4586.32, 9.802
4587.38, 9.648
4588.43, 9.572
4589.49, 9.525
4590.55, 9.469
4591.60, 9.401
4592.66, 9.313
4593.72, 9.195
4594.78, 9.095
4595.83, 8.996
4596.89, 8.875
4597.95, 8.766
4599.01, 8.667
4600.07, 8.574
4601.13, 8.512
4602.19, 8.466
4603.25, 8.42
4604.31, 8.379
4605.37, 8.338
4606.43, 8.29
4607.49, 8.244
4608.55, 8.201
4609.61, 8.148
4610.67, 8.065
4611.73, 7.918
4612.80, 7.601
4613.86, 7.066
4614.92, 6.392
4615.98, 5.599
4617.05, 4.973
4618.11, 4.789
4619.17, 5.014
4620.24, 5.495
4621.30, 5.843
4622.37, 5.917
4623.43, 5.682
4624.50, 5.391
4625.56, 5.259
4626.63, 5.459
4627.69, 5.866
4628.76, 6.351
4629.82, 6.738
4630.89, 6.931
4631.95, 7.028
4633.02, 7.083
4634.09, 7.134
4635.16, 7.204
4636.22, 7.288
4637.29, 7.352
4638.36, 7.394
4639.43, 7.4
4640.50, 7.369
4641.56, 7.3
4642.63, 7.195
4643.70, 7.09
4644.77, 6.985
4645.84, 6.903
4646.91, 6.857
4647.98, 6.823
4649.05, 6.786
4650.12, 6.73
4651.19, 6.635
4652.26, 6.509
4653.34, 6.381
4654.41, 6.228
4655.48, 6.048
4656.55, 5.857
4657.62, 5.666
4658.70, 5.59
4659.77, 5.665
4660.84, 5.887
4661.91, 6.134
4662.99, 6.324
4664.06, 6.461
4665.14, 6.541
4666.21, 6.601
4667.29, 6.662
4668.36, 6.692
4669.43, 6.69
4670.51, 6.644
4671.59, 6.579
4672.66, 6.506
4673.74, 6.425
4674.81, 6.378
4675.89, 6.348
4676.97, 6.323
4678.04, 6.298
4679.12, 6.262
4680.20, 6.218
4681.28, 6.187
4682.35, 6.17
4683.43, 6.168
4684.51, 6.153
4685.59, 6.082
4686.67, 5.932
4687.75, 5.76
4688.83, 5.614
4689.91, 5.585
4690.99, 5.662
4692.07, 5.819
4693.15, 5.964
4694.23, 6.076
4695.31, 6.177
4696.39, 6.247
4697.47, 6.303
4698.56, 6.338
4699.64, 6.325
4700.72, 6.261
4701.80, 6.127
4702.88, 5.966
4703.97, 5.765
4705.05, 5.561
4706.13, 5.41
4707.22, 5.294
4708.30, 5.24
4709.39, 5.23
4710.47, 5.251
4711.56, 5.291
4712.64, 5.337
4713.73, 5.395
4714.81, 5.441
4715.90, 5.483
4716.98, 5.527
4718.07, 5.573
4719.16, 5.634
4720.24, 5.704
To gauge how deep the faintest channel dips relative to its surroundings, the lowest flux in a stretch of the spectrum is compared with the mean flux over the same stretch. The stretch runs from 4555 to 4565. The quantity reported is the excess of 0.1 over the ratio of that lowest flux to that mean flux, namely -0.758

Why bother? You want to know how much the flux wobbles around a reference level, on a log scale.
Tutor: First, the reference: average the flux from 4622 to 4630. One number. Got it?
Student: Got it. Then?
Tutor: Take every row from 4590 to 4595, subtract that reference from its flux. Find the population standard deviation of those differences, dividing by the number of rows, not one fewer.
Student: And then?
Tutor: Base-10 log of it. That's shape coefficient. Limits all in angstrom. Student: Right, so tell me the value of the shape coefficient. -0.87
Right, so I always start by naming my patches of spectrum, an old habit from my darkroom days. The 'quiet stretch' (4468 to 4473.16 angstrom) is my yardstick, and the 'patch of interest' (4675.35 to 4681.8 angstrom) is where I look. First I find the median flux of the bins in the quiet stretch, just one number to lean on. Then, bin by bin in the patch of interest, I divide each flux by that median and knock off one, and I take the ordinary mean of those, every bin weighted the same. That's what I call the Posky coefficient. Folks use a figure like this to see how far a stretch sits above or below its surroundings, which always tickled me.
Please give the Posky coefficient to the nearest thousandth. -0.455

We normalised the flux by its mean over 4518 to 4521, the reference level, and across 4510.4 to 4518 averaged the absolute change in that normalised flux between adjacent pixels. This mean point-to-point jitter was 0.0053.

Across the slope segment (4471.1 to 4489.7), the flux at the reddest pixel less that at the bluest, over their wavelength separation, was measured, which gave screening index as 0.00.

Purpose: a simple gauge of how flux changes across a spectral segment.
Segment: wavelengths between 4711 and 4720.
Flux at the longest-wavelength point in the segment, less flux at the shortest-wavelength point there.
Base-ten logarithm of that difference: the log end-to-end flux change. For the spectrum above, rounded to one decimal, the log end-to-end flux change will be -0.5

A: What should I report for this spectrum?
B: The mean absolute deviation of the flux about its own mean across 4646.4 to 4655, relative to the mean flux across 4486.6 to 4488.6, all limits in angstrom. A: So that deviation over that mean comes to 0.015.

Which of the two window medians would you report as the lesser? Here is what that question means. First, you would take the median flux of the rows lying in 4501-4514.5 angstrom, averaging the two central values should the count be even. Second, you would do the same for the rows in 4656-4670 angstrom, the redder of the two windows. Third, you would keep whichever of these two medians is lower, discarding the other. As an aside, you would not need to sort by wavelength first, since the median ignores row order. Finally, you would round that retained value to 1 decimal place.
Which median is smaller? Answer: 6.3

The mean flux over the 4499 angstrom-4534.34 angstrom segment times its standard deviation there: 12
